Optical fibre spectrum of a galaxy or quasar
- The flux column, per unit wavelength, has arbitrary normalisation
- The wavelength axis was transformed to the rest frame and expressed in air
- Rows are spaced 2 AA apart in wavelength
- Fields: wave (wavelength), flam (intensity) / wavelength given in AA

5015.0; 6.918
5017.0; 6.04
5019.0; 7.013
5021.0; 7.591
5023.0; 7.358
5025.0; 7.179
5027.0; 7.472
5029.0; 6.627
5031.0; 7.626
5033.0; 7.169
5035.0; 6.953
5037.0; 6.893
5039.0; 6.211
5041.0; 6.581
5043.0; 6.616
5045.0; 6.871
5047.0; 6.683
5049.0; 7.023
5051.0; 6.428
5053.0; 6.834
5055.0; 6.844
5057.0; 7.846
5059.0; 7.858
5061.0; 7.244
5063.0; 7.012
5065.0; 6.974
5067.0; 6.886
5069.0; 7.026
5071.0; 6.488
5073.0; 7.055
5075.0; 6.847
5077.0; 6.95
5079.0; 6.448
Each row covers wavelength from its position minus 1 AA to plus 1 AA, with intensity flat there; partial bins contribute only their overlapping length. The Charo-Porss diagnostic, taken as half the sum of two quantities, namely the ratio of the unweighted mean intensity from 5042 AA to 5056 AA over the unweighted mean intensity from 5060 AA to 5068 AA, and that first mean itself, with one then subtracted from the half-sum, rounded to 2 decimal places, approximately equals 2.86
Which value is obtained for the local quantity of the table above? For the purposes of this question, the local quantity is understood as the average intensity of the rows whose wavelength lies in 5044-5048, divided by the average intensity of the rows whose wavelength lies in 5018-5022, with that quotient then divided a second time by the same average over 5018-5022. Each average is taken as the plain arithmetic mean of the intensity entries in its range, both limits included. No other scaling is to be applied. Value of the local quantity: 0.127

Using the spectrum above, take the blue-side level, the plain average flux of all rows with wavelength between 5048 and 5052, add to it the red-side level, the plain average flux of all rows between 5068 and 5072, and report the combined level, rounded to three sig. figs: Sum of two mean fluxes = 13.5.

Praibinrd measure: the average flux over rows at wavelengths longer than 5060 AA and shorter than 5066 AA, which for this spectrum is 7.08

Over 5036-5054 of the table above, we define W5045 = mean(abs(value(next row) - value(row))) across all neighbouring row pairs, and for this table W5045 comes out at 0.36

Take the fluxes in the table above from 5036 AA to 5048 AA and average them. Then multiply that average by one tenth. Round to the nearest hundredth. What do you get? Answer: 0.66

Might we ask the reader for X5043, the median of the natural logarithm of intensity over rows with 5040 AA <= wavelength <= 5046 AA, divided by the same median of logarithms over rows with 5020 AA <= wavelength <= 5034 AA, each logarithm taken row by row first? 0.95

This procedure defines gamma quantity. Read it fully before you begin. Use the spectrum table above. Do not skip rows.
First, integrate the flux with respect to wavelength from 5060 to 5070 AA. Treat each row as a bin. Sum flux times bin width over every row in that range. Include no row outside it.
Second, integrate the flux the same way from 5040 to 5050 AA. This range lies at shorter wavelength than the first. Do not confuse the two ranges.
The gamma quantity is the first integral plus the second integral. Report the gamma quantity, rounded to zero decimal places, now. 138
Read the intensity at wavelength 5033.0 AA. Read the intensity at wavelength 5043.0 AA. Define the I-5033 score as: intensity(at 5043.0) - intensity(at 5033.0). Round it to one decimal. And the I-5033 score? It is -0.6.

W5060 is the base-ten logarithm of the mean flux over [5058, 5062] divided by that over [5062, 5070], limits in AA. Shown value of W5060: 0.034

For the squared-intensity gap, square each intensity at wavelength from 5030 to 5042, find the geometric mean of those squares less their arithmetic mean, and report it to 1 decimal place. -0.4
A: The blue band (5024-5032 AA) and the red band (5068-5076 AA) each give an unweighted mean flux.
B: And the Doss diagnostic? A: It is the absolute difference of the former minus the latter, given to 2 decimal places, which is 0.37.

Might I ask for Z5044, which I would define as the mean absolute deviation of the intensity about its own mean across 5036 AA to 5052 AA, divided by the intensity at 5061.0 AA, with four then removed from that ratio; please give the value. -3.97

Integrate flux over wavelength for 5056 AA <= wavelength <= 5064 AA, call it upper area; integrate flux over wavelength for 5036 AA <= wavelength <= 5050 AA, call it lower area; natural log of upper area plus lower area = 5.03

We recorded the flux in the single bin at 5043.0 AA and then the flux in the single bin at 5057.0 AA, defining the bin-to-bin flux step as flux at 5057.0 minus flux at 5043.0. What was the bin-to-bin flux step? 1.2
